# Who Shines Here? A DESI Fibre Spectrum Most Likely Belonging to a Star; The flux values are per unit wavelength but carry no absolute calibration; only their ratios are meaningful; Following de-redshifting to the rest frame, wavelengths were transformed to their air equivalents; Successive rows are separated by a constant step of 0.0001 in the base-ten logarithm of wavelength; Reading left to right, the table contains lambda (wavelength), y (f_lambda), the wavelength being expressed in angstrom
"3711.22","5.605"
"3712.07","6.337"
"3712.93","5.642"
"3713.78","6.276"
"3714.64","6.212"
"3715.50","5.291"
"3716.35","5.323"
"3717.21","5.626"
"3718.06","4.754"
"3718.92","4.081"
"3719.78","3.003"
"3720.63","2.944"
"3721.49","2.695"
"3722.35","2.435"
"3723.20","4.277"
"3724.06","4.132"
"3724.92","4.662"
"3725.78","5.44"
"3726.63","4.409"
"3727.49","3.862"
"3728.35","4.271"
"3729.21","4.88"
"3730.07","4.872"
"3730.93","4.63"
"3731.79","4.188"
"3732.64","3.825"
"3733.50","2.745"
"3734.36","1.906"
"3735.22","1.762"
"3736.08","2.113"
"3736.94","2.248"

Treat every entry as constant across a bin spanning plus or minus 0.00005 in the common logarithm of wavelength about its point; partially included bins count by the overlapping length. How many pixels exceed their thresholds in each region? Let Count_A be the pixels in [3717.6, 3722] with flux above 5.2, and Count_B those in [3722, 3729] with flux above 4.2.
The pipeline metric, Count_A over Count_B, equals 0.0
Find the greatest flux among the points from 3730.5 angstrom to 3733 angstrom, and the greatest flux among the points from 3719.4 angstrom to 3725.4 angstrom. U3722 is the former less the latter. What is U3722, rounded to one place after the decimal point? 0.0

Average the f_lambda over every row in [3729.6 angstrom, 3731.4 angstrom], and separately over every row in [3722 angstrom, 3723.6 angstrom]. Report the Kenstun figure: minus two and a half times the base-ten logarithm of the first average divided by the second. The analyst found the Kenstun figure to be -0.4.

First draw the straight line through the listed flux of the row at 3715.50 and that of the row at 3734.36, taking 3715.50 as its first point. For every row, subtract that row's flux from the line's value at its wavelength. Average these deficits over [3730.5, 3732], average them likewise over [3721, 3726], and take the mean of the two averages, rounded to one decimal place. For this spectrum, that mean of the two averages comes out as -1.0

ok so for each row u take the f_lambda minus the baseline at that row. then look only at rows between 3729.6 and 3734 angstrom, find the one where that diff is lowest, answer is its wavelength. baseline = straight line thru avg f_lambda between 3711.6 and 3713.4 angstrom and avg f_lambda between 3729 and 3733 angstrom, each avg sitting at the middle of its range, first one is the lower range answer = 3733.50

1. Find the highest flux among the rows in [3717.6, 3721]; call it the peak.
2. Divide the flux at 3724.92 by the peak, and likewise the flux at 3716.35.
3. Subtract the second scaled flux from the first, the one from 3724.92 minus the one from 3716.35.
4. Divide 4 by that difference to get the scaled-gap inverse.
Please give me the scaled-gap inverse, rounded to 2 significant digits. -29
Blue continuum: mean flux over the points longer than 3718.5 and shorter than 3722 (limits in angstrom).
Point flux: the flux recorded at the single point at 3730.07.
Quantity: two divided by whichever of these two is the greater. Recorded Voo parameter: 0.411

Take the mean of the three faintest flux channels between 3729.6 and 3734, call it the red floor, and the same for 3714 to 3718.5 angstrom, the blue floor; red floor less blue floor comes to -1.5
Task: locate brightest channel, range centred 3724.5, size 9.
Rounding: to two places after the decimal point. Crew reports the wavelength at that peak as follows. 3725.78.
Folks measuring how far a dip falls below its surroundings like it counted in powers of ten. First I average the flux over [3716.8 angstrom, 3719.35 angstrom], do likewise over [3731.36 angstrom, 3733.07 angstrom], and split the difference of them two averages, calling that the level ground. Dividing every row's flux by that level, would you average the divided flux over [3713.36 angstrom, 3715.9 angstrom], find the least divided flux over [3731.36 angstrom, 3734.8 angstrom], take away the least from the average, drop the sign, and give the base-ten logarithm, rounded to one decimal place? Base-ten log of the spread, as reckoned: 0.0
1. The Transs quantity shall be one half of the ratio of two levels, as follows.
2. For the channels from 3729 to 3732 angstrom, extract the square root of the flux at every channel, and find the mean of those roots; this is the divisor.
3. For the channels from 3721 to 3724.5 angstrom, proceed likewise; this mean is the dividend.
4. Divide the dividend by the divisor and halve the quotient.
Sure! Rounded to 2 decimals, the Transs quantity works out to 0.42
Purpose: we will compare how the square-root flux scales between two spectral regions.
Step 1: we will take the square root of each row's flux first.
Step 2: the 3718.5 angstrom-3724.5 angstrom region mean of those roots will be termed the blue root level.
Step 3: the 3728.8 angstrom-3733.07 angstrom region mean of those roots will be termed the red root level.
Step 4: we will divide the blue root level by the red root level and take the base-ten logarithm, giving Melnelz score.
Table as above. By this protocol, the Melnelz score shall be -0.064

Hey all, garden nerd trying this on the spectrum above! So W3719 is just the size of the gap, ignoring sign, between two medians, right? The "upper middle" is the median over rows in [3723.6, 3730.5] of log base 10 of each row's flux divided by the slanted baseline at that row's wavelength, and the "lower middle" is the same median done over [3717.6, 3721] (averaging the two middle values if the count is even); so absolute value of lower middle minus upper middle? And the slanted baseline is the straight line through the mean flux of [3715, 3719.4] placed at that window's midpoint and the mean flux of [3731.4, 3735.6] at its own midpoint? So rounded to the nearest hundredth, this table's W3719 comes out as 0.20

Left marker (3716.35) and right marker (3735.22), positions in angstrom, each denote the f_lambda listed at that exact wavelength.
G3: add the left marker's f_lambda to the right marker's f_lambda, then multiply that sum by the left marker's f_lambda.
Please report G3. 38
